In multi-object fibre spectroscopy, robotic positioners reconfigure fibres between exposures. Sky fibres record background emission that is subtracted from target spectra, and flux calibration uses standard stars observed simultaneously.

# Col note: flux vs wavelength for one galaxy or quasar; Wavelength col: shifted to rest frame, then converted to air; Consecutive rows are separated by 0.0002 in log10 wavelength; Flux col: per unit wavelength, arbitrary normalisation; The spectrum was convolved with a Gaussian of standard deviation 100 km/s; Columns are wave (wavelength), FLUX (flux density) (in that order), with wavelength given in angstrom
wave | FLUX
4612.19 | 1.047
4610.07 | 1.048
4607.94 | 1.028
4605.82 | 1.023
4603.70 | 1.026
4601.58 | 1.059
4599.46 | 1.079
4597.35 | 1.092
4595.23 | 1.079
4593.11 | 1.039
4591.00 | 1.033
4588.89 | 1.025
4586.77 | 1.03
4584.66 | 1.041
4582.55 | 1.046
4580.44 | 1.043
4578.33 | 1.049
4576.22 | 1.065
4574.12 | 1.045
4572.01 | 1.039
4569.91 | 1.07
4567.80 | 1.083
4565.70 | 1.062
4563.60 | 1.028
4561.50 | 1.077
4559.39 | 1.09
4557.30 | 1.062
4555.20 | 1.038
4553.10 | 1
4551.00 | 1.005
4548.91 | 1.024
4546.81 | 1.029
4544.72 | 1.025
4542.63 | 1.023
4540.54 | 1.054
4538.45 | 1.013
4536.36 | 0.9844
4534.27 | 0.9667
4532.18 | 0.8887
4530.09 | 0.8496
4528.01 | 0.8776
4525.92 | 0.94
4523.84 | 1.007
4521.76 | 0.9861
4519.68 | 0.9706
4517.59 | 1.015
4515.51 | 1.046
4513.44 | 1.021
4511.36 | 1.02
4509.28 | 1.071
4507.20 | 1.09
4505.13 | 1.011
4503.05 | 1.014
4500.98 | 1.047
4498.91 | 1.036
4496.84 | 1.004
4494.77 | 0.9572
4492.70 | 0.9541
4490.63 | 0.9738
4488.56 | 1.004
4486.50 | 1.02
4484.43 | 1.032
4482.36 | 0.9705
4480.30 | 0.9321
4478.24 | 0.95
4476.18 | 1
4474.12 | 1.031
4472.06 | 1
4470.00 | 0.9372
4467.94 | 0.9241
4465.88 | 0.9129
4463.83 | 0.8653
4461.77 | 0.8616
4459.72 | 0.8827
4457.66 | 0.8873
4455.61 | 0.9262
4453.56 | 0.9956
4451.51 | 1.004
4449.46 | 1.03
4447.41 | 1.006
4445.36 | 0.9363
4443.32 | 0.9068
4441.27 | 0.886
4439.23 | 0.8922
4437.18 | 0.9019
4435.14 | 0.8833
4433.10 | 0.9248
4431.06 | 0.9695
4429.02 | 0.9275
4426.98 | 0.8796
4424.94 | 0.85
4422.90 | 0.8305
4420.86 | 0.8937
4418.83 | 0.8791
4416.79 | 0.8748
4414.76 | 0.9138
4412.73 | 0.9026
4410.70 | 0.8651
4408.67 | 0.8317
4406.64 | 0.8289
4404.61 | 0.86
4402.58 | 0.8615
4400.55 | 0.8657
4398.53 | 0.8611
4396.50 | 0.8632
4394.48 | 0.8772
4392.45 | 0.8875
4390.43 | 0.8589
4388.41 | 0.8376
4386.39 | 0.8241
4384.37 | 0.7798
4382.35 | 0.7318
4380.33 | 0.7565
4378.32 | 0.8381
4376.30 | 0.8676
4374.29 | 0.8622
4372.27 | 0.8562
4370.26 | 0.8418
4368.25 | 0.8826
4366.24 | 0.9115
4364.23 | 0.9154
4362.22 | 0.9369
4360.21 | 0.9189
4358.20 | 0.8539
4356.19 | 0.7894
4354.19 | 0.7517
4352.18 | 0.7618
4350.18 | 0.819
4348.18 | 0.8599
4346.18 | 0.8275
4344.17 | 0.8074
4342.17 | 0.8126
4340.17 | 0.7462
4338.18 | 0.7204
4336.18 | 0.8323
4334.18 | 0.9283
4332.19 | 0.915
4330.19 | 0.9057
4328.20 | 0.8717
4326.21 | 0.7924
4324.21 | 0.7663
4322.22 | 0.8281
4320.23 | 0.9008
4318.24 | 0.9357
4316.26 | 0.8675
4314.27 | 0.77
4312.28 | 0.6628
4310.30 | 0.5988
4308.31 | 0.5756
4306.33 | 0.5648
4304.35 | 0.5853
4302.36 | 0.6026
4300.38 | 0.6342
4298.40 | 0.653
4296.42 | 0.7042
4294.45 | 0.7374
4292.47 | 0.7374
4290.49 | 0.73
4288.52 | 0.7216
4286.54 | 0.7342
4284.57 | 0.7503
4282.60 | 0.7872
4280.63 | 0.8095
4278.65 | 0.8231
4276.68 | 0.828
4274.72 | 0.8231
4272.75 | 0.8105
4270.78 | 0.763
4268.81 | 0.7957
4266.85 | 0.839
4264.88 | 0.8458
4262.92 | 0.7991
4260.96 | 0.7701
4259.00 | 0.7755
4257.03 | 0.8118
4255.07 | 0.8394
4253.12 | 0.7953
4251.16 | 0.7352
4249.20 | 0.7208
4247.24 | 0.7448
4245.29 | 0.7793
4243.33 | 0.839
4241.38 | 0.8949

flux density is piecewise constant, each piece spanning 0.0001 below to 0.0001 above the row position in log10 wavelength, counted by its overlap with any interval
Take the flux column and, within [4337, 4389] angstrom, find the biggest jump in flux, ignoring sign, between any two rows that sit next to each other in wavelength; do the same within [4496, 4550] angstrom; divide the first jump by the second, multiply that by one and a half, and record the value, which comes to 1.5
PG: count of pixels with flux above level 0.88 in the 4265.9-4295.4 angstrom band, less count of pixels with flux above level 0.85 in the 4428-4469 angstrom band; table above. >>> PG -20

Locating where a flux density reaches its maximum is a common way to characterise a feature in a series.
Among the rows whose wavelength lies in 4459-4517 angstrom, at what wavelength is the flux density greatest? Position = 4507.20 angstrom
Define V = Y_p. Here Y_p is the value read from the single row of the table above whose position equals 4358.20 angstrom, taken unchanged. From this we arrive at 0.8539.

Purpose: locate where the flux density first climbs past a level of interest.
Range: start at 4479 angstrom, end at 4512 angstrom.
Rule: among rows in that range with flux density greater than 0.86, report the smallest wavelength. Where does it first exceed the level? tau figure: 4480.30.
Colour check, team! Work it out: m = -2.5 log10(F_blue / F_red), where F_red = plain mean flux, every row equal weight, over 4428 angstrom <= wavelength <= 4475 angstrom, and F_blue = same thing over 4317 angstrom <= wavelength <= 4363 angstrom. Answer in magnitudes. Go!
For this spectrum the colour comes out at 0.12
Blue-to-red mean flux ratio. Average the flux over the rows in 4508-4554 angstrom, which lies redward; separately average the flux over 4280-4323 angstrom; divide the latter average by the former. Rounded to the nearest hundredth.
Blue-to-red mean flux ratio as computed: 0.73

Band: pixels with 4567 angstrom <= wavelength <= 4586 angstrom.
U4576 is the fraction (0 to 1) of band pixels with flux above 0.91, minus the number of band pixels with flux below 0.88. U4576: 1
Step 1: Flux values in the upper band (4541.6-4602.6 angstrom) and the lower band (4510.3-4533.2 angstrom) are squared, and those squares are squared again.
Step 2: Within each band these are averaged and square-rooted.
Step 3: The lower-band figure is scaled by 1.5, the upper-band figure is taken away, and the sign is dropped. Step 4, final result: 0.32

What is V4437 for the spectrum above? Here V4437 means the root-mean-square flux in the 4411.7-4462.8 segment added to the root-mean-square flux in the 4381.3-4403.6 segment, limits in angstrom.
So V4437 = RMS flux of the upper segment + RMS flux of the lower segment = 1.8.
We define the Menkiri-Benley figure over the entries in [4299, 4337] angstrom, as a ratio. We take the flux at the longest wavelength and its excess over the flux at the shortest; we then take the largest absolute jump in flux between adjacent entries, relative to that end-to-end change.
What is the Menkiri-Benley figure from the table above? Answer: 0.5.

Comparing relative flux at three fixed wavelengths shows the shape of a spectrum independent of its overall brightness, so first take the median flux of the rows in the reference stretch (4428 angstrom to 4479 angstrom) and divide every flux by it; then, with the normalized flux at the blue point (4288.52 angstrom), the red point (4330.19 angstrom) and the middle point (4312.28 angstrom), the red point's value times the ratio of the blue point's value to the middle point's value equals 1.06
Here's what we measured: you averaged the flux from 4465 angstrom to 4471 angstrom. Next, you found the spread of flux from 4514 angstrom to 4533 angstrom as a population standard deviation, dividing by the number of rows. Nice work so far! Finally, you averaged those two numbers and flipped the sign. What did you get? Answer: -0.49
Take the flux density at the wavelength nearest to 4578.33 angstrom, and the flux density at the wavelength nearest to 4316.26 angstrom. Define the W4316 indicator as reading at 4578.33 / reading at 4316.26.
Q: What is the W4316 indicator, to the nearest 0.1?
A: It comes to 1.2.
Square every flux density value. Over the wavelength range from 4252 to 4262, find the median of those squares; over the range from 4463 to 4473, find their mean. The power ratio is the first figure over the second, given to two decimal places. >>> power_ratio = 0.73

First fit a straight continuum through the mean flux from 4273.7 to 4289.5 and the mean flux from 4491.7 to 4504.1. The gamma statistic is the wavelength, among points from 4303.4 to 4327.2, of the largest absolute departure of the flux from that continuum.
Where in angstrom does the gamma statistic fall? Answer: 4306.33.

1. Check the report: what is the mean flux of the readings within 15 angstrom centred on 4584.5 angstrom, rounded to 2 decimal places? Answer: 1.04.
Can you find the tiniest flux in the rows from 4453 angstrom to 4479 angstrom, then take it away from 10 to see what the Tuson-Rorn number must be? 9.14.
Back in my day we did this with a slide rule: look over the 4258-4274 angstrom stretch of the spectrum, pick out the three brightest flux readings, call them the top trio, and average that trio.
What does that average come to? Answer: 0.83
